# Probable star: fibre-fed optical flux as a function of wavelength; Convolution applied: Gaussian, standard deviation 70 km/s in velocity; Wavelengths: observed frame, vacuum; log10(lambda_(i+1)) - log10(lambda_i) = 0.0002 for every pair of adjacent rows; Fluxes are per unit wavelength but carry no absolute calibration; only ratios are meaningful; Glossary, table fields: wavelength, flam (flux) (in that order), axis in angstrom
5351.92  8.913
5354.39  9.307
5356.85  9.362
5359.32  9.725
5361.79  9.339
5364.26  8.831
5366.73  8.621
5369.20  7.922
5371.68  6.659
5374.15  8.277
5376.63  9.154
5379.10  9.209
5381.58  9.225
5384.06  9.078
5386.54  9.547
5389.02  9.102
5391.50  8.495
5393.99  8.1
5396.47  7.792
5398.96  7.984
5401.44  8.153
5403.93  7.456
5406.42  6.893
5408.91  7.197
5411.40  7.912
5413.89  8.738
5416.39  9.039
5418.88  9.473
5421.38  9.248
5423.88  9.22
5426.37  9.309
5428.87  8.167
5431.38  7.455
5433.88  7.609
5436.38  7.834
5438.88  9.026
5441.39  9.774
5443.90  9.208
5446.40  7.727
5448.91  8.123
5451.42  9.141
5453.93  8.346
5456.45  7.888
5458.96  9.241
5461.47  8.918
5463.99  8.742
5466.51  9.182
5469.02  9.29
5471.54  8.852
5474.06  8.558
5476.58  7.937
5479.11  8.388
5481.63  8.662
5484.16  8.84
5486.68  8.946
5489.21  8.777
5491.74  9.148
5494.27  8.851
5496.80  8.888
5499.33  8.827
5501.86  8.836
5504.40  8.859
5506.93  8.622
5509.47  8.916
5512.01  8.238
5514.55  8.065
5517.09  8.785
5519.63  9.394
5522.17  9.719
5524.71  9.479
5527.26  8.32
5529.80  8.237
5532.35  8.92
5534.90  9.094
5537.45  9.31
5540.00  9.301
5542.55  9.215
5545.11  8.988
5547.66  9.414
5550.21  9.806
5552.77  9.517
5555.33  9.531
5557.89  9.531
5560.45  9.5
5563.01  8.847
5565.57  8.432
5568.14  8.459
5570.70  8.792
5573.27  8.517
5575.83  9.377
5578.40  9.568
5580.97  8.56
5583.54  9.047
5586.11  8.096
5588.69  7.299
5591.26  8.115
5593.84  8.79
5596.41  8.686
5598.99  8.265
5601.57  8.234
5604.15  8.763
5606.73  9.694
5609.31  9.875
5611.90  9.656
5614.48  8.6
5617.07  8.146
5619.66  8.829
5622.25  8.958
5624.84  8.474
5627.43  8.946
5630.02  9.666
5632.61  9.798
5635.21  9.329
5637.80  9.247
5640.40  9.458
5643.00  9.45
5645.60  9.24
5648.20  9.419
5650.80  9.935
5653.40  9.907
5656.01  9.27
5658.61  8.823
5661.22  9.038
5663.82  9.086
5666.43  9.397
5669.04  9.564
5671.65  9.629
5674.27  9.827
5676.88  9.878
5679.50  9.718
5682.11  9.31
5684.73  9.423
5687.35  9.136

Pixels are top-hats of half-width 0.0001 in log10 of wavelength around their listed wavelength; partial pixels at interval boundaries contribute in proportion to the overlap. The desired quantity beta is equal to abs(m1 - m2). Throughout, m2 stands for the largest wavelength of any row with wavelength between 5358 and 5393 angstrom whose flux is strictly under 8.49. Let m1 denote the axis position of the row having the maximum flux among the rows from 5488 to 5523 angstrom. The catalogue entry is 148.0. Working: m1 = 5522.17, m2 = 5374.15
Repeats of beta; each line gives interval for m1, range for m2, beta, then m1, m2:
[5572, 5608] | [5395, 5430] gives 177.9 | 5606.73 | 5428.87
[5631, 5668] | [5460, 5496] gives 171.7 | 5650.80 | 5479.11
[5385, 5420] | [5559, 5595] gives 204.7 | 5386.54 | 5591.26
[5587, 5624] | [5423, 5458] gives 152.9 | 5609.31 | 5456.45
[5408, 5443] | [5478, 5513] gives 70.6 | 5441.39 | 5512.01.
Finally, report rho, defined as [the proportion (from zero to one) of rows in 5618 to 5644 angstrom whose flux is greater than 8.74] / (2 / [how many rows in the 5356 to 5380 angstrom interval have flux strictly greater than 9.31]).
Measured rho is 1.35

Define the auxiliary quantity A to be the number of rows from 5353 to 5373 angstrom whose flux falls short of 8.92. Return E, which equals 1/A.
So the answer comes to 0.25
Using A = 4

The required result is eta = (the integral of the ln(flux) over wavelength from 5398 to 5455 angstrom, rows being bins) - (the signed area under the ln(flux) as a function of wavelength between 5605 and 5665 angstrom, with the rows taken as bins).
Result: -12.4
